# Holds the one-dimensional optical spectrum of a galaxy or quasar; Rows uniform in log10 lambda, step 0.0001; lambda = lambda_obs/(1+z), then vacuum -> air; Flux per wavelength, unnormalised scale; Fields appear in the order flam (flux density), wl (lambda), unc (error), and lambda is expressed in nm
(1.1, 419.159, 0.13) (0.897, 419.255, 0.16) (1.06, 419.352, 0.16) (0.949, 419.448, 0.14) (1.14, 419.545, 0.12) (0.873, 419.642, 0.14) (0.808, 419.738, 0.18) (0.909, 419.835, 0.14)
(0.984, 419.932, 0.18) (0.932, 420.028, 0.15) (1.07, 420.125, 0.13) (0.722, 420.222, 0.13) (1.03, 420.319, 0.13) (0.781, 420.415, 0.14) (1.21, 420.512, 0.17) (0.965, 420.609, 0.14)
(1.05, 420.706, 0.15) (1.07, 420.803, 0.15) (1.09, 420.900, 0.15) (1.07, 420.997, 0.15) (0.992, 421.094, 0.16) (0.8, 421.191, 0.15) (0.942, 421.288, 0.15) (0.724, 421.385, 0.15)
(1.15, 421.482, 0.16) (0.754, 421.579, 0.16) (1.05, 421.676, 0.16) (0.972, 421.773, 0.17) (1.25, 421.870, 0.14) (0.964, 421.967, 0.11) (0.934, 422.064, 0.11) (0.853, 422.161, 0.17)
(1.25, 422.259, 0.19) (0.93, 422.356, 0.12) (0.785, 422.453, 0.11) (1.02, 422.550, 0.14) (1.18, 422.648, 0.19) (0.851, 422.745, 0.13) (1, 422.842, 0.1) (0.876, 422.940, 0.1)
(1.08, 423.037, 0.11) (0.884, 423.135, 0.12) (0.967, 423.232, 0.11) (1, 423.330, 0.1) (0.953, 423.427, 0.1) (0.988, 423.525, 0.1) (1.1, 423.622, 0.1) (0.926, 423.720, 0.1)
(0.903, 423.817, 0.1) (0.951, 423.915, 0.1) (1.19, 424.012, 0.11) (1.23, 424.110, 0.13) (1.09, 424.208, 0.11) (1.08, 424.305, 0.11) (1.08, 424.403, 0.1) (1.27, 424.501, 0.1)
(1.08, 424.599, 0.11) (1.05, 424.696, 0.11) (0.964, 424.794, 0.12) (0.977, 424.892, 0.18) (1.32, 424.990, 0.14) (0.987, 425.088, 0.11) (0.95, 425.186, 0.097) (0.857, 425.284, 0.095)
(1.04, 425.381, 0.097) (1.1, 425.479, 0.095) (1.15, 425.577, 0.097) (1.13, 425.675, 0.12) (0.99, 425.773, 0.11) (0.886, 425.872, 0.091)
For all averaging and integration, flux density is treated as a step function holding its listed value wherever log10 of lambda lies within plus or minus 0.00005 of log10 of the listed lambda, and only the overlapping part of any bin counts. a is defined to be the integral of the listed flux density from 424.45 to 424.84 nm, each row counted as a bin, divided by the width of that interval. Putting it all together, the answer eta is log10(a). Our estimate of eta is 0.04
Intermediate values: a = 1.09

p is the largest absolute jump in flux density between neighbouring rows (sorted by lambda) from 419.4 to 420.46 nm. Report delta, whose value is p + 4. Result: 4.35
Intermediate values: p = 0.35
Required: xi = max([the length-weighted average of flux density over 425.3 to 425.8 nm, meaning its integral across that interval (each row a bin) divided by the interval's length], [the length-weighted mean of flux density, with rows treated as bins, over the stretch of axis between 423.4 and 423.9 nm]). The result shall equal 1.07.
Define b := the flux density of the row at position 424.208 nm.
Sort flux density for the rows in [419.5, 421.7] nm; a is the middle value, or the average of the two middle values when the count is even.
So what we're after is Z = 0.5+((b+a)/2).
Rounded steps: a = 0.98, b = 1.09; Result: 1.54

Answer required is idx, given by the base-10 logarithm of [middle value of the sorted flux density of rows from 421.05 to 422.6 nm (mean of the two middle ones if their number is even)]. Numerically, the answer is -0.021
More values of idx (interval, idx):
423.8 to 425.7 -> 0.033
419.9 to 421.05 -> 0.017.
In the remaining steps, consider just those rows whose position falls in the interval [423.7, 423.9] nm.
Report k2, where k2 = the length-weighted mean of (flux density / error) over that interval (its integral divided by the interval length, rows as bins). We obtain 9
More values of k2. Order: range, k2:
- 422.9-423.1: 9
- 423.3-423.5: 10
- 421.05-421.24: 6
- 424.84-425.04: 7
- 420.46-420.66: 7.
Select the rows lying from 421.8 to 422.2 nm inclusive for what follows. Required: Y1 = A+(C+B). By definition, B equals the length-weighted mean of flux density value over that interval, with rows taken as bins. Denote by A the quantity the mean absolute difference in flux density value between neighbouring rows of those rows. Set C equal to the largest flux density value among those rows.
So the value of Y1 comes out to 2.4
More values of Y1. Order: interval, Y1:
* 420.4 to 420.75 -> 2.5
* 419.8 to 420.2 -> 2.1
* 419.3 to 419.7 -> 2.3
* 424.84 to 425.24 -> 2.6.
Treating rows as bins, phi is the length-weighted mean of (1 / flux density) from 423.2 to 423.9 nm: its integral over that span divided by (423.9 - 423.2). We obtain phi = 1.028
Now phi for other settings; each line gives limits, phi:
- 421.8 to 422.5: 1.033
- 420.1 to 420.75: 1.060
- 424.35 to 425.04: 0.915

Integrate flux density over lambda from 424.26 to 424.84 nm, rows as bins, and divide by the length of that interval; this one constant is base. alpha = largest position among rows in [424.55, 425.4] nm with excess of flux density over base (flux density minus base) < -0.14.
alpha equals 425.284 nm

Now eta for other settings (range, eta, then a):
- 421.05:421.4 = -0.06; 0.88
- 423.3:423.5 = -0.01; 0.98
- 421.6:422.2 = 0.00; 1.00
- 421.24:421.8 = -0.03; 0.93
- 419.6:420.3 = -0.04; 0.91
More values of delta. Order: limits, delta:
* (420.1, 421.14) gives 4.43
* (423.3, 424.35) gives 4.24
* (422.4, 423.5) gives 4.33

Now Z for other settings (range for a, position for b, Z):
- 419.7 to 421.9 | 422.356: 1.46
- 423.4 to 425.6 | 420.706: 1.55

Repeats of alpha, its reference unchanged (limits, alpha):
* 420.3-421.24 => 421.191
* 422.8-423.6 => 423.135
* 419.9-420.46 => 420.415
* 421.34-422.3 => 422.161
